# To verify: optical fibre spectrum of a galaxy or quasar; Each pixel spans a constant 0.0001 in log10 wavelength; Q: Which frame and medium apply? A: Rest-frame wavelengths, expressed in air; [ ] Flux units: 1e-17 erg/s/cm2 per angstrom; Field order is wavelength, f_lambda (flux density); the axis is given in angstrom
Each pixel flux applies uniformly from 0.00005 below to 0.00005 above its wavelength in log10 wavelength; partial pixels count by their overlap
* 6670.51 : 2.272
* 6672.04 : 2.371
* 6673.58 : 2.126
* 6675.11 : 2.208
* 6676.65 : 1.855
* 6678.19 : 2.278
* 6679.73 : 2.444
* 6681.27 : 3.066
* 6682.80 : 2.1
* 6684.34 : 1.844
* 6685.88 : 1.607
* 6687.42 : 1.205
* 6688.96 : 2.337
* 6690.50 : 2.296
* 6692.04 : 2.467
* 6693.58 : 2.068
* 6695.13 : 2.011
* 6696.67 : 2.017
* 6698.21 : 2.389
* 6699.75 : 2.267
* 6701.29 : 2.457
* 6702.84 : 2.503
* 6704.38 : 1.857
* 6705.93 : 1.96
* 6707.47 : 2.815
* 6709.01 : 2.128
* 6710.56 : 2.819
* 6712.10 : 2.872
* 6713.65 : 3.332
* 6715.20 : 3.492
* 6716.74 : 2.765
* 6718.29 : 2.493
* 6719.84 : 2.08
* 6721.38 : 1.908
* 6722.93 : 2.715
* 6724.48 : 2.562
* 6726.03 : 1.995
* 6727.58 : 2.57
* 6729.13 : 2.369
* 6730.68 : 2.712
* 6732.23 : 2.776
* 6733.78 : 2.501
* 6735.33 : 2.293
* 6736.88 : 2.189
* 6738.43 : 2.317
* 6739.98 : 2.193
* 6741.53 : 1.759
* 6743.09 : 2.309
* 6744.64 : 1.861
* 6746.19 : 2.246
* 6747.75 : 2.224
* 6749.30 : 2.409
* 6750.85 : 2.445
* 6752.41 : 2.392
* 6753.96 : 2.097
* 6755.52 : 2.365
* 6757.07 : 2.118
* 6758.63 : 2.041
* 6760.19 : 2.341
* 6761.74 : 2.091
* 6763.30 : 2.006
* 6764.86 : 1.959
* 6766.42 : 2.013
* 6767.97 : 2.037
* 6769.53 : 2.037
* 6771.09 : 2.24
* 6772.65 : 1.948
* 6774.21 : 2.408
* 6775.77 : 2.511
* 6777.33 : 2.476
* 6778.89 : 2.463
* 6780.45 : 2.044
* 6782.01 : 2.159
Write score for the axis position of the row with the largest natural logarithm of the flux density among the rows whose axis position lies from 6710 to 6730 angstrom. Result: 6715.20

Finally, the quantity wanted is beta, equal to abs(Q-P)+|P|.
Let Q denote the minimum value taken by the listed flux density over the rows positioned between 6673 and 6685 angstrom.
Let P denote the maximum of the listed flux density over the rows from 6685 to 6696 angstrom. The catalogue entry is 3.09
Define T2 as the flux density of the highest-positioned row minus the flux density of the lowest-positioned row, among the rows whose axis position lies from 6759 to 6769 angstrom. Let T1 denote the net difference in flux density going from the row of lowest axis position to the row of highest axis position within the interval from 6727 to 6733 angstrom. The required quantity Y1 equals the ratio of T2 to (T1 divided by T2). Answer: 0.4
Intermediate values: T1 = 0.21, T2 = -0.3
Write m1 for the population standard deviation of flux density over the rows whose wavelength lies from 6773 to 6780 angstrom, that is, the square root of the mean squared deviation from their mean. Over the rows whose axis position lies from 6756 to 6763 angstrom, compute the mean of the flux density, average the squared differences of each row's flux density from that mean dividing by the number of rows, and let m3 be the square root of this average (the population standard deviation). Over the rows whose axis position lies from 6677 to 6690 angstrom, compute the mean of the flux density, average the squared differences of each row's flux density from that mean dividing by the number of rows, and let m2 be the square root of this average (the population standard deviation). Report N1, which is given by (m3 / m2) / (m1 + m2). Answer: 0.4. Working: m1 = 0.04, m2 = 0.53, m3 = 0.11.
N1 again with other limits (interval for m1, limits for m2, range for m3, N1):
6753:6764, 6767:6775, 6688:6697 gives 3.5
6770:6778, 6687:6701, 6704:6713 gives 2.1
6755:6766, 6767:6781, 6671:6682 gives 4.5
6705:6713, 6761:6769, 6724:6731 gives 13.3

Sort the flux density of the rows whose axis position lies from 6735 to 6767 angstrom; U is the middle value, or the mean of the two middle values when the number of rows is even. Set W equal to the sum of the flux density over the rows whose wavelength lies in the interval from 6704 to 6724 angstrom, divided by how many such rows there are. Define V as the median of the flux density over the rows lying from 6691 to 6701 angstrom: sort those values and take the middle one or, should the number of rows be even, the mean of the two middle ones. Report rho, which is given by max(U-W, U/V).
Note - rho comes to 1.01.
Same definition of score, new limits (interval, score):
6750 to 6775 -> 6750.85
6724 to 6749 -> 6732.23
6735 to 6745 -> 6738.43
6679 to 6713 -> 6681.27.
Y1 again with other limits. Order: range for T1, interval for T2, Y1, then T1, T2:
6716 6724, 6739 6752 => -1.3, -0.05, 0.3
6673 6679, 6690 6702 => 0.2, 0.15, 0.2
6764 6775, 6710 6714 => 0.6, 0.45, 0.5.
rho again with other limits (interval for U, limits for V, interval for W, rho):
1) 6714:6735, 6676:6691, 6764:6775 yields 1.17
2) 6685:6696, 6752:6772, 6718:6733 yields 0.99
